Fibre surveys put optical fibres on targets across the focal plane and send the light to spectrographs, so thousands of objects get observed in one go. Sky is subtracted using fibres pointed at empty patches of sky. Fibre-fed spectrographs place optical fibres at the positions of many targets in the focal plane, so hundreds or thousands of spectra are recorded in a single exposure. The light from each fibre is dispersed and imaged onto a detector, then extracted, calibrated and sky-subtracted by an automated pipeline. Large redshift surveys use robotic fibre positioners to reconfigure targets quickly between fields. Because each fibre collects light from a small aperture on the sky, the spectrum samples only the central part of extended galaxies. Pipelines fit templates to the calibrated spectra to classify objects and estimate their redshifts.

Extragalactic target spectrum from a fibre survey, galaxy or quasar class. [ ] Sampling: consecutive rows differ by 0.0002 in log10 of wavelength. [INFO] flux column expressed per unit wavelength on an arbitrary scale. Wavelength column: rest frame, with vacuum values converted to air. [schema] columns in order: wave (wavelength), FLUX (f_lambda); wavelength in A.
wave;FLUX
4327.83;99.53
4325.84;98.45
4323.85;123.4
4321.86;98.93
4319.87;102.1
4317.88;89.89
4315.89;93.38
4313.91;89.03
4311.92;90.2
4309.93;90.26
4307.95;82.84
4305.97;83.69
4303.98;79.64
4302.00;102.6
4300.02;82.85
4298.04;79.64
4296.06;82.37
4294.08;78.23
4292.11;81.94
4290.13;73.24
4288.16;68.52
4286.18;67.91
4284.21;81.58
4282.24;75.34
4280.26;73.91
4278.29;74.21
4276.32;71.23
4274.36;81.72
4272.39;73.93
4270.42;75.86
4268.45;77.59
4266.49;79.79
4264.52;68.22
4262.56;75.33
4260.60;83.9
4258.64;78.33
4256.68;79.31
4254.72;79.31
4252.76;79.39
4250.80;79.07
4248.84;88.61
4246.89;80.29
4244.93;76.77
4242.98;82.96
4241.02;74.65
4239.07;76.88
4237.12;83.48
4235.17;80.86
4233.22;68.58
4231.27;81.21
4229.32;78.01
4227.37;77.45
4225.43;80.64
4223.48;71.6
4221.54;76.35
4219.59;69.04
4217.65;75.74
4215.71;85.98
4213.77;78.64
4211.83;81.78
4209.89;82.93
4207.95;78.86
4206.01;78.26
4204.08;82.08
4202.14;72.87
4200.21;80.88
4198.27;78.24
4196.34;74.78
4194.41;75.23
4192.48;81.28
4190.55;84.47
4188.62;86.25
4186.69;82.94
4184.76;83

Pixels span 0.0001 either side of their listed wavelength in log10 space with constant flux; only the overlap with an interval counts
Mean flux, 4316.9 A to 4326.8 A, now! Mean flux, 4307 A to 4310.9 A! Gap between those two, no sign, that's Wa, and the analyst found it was 16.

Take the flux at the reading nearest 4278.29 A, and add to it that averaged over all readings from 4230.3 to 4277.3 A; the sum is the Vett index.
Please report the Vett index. 152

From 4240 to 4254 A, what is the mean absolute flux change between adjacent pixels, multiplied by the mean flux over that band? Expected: 484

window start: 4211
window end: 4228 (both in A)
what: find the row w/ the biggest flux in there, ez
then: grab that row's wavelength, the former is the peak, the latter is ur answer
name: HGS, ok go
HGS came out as 4215.71 A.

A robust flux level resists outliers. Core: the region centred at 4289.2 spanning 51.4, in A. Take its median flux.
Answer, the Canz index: 79.6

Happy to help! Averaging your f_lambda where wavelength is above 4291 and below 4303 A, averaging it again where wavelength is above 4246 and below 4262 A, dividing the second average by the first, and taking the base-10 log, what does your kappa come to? -0.02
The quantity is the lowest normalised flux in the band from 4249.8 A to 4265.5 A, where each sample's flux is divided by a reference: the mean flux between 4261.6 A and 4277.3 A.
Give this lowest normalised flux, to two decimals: 0.90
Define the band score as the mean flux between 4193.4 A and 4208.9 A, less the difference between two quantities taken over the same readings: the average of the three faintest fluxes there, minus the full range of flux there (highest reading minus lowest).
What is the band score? 13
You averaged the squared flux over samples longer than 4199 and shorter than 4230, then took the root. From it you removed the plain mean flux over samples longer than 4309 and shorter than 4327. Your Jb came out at -19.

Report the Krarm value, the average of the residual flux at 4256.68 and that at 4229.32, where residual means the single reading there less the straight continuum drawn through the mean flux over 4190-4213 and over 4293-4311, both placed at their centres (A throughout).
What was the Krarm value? -3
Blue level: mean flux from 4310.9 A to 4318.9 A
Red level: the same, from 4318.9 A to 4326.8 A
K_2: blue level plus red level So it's 196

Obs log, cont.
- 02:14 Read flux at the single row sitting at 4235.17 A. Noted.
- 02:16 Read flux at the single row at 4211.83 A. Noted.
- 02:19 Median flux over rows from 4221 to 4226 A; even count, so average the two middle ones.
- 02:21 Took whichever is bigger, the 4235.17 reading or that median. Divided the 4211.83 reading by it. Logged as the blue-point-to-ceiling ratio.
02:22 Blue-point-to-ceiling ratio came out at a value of 1.01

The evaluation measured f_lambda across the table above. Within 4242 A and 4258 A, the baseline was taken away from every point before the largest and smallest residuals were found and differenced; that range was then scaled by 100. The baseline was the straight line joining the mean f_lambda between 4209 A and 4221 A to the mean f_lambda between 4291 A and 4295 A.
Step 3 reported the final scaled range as 1179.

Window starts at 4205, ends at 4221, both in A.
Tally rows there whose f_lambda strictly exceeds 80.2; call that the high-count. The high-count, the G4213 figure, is 3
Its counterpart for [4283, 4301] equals 4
